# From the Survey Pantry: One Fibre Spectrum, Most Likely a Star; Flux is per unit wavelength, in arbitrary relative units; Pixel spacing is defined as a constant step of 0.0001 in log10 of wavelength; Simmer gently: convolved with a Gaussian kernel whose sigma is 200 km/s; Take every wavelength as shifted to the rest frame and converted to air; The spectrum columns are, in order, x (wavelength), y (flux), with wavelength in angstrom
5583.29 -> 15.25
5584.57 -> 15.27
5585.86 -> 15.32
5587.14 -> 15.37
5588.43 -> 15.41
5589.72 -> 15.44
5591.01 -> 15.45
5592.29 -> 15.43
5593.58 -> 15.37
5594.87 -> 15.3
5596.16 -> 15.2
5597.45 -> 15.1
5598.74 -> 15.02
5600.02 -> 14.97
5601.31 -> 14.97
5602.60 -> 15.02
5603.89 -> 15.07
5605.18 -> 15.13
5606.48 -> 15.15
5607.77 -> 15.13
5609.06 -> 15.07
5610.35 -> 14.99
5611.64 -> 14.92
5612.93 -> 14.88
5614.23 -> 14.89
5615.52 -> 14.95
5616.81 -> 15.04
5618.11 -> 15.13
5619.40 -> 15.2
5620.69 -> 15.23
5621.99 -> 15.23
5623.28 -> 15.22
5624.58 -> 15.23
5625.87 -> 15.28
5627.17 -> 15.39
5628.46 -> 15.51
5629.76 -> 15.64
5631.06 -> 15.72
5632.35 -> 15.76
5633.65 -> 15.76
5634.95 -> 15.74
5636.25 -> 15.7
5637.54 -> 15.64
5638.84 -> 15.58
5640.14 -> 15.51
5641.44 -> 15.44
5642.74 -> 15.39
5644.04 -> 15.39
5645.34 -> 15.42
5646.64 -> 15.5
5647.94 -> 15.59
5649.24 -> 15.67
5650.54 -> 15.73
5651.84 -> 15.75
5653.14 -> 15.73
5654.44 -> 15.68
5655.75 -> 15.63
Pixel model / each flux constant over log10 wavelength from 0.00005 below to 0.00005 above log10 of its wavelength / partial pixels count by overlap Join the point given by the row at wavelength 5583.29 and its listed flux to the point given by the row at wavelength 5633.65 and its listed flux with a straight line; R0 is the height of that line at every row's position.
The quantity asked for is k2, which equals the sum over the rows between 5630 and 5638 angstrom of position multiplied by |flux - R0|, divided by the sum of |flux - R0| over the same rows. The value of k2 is 5636.4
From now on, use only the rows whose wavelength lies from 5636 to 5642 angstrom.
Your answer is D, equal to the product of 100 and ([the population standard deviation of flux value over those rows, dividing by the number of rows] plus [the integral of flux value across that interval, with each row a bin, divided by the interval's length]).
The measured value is 1567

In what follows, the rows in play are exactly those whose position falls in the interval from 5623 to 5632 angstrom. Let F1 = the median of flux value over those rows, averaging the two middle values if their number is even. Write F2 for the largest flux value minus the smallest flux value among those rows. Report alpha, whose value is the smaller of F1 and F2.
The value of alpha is 0.50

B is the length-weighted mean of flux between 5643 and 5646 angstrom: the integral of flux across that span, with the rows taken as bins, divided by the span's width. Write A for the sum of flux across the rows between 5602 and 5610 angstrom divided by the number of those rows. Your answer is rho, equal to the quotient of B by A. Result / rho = 1.02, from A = 15.1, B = 15.4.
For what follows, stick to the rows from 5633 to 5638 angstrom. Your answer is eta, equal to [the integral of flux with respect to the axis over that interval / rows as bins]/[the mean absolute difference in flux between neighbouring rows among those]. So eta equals 1965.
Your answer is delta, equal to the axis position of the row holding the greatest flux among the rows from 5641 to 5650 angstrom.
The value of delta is 5649.24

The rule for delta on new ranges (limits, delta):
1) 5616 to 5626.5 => 5625.87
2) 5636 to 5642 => 5636.25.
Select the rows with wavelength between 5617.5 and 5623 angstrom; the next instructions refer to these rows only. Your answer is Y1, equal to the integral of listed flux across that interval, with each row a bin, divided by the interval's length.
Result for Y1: 15.2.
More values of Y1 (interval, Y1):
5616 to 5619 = 15.1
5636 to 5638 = 15.7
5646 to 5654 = 15.7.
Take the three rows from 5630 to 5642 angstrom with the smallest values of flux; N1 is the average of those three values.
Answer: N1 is 15.5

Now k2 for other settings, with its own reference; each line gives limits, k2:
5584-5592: 5588.9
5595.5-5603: 5599.9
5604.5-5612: 5608.9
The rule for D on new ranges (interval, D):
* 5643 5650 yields 1562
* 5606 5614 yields 1512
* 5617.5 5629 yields 1539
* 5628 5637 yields 1577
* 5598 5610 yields 1513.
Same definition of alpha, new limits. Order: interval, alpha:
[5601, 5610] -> 0.18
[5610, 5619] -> 0.25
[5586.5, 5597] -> 0.25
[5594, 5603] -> 0.33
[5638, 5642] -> 0.14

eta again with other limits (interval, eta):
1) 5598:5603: 2253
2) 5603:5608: 2264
